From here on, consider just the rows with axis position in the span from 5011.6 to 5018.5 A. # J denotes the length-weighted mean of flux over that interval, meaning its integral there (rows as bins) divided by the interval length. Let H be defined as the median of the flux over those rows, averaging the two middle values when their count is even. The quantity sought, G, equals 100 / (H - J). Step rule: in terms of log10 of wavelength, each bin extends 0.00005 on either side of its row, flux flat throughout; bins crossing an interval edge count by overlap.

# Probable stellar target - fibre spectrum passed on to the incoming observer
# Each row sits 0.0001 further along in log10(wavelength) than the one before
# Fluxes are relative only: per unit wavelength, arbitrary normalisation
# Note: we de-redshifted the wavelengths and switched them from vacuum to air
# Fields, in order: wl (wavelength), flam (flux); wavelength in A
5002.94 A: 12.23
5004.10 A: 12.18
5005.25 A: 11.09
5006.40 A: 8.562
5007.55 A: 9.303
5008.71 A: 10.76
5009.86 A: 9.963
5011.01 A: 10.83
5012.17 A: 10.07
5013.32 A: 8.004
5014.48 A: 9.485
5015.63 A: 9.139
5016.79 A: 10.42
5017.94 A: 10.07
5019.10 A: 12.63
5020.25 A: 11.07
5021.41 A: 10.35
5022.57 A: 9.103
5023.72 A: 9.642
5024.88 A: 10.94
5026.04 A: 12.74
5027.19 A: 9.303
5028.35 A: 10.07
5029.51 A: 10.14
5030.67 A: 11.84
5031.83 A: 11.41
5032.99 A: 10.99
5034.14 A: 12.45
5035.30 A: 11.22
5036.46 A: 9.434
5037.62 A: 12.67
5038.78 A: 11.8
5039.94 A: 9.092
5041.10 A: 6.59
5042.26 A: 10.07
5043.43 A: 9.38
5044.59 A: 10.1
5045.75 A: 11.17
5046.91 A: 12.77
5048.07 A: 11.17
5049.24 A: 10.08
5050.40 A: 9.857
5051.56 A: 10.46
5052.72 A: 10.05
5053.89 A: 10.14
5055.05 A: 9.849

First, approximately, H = 9.8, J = 9.5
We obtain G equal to 412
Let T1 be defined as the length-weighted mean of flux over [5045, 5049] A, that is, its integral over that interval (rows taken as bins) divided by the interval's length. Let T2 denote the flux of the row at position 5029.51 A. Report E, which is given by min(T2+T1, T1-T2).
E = 1.4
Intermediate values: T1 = 11.49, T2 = 10.14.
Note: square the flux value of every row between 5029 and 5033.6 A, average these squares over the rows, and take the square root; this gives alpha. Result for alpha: 11.1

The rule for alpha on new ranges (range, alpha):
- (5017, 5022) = 11.1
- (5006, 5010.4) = 9.7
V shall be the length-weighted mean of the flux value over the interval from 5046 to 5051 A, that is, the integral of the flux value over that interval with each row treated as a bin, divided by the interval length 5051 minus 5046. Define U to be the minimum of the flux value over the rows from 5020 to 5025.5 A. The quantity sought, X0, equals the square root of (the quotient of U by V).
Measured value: 0.91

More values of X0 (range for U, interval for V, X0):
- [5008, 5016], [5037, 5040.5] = 0.85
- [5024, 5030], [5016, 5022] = 0.93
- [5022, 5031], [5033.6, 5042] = 0.93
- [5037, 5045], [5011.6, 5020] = 0.81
